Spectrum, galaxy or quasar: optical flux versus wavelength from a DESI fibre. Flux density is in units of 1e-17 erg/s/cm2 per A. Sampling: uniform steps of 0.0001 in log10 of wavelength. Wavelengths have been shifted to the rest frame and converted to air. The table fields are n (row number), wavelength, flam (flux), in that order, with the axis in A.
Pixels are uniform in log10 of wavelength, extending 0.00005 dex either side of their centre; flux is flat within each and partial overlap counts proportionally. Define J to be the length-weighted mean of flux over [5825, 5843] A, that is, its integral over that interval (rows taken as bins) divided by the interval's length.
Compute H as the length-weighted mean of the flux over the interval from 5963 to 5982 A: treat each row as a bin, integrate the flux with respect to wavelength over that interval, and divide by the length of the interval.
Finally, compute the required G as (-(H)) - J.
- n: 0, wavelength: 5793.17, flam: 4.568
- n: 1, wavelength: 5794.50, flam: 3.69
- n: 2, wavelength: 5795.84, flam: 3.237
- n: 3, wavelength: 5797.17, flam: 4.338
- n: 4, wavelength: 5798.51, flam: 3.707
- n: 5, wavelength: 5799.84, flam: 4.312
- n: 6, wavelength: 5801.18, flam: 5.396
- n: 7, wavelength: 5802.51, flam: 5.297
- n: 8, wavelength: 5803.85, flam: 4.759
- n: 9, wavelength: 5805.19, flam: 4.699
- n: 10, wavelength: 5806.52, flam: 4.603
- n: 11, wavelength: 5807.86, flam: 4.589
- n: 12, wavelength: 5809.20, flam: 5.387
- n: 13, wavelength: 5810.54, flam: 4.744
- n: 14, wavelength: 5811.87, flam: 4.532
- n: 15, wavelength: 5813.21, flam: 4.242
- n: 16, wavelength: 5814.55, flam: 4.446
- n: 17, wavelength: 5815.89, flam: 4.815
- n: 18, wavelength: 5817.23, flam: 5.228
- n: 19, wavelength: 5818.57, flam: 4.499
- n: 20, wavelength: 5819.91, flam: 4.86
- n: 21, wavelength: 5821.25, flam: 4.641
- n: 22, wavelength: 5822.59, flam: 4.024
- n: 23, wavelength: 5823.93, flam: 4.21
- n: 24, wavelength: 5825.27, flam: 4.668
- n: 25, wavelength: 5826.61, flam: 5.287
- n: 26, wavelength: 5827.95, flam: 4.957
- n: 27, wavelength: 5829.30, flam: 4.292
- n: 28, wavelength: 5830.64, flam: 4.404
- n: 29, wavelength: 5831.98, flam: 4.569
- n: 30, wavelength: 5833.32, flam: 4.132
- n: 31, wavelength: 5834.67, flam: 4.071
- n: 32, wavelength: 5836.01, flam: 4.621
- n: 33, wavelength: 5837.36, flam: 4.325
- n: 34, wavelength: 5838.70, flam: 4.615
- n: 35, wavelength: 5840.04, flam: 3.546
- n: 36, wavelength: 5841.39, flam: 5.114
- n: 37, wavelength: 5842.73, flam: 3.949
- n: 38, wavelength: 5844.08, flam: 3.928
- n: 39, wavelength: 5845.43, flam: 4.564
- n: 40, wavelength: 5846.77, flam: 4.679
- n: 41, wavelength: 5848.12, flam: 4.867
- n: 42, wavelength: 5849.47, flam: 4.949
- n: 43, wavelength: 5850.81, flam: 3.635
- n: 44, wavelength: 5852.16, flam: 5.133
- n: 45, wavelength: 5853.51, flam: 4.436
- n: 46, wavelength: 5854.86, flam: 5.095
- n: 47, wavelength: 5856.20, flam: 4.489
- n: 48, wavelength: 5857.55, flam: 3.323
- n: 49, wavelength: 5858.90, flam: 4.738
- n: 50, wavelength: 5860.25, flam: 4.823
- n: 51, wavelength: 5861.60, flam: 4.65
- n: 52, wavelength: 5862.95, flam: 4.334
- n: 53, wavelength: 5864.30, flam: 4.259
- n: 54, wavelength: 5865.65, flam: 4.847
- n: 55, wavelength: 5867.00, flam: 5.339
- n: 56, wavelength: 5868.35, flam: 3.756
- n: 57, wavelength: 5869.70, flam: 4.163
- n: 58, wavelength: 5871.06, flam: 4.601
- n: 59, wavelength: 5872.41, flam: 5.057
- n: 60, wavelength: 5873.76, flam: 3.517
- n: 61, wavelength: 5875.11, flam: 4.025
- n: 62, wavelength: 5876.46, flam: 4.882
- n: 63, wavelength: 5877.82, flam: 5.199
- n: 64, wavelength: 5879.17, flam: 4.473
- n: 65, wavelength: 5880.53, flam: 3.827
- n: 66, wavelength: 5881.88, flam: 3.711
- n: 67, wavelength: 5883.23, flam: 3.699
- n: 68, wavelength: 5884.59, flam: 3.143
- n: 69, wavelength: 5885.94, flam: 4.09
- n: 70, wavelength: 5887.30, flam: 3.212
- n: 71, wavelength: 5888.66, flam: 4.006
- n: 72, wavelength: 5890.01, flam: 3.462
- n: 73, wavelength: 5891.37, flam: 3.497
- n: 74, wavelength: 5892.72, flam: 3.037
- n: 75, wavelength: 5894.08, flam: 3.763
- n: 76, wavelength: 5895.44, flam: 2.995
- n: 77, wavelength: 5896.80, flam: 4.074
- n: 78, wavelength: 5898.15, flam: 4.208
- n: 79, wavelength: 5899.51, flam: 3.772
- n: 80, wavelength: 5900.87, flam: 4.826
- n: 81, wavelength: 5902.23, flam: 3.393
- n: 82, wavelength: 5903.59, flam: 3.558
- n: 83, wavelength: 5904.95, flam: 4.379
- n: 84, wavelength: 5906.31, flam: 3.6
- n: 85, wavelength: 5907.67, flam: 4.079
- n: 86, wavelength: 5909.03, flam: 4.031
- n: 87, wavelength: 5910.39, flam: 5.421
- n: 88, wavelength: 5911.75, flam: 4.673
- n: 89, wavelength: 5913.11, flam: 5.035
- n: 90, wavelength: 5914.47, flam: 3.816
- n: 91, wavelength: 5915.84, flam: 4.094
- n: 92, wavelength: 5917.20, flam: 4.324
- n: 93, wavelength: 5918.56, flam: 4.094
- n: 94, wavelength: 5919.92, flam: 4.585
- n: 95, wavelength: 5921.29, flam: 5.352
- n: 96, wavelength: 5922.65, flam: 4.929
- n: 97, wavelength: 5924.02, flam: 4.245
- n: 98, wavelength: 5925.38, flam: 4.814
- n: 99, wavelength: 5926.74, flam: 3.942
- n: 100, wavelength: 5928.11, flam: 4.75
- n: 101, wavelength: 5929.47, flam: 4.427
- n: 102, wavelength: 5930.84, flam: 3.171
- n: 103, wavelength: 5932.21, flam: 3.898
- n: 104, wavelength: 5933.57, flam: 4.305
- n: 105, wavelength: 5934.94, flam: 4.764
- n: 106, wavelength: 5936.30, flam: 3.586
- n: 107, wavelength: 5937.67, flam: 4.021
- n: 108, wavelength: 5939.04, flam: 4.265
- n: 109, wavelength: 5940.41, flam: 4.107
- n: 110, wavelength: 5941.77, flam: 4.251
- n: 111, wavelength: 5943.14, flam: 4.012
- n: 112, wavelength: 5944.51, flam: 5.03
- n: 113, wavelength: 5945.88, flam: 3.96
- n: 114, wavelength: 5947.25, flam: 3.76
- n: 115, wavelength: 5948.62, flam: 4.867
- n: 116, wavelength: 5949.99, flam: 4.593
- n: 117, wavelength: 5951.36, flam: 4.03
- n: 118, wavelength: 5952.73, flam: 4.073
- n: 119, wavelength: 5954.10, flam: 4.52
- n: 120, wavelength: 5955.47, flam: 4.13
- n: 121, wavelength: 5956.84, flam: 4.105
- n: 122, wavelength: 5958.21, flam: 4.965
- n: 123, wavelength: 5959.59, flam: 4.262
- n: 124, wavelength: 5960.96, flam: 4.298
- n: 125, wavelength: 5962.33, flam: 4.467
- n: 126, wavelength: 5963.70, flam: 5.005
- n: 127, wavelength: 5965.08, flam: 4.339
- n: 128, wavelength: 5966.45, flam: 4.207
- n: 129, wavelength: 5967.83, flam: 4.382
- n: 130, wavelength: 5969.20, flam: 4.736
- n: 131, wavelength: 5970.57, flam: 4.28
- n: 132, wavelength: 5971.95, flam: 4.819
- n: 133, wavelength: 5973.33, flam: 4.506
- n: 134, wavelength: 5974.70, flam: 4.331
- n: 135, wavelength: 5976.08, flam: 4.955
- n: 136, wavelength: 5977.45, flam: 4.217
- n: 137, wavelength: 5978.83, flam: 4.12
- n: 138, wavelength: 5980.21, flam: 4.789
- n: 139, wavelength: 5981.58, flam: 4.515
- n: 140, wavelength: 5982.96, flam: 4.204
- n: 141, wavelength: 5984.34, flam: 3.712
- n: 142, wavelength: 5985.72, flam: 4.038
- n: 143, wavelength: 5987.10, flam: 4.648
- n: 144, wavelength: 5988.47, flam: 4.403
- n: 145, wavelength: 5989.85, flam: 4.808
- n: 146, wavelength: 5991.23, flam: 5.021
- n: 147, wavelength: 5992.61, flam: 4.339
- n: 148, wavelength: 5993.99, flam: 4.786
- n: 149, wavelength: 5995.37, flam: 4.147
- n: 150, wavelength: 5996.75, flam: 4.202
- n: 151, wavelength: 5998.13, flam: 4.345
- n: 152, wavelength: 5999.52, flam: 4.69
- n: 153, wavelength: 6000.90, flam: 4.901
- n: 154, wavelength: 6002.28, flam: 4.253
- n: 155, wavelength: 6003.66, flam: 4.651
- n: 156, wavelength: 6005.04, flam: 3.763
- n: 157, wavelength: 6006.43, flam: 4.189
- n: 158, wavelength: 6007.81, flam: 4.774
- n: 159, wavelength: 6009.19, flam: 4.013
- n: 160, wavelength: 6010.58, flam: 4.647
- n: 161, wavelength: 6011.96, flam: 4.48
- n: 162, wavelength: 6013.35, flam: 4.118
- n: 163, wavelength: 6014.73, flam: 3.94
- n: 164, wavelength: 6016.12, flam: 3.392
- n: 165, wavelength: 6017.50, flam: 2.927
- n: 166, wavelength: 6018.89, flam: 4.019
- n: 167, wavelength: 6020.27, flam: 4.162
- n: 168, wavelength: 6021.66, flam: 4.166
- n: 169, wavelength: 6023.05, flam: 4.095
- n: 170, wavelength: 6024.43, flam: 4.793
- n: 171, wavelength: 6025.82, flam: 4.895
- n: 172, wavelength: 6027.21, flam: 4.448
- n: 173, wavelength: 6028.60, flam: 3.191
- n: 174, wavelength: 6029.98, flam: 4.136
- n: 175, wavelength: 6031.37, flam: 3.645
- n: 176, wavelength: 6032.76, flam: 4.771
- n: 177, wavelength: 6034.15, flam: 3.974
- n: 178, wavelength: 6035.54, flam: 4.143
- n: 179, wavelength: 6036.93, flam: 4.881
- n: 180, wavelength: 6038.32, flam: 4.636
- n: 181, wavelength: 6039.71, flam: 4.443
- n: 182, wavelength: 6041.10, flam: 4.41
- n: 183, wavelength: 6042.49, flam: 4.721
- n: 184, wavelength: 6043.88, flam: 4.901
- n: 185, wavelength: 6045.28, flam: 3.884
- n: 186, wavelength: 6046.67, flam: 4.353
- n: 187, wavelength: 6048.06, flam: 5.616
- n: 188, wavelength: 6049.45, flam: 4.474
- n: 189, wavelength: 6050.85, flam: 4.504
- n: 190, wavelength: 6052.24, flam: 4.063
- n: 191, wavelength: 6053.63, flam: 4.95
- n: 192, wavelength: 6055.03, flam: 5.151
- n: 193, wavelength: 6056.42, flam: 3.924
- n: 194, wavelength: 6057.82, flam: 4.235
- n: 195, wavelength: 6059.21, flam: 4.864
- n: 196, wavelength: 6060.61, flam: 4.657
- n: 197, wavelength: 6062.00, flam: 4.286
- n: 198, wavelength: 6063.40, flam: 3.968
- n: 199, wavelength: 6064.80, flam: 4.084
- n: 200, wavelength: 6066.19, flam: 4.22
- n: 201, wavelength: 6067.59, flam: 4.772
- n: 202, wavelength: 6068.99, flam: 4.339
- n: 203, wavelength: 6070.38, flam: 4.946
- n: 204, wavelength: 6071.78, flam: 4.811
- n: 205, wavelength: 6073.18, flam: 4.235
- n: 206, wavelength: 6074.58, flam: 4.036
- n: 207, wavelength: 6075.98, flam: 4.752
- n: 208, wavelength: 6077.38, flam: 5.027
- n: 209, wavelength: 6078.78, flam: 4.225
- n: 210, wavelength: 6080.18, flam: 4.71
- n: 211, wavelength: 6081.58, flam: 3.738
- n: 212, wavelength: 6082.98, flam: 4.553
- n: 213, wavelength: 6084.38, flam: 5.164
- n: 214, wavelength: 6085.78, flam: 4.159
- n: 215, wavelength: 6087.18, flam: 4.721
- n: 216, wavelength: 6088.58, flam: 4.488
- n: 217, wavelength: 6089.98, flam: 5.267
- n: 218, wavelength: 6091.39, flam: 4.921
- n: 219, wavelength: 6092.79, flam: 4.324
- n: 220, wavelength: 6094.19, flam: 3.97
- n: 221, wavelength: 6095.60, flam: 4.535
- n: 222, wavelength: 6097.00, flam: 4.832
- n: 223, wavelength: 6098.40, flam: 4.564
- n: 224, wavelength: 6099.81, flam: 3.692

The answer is -8.99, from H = 4.51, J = 4.48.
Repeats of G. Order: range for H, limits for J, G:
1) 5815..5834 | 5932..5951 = -8.86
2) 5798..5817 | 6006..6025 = -8.82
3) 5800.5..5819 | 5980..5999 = -9.22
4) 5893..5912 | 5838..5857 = -8.51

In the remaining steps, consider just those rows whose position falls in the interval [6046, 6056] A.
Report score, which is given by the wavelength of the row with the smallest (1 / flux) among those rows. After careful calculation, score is 6048.06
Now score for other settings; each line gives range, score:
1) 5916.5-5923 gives 5921.29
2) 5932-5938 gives 5934.94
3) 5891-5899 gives 5898.15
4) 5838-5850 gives 5841.39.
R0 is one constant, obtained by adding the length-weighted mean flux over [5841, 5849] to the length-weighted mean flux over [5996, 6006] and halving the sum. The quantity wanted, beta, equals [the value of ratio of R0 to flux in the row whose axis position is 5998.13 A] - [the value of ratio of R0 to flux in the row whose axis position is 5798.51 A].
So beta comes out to -0.18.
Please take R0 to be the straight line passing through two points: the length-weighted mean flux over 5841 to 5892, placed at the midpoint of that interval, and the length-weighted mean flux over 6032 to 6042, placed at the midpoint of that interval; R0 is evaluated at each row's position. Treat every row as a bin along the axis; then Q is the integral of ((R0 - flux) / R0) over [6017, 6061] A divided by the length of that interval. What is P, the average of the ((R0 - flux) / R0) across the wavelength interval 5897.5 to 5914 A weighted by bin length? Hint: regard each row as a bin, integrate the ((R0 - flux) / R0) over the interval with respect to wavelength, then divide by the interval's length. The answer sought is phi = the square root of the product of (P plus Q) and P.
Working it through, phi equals 0.030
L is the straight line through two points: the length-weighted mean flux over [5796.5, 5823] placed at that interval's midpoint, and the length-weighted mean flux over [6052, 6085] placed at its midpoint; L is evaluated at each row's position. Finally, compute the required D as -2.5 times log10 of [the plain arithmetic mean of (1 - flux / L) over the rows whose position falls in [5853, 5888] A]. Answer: 2.9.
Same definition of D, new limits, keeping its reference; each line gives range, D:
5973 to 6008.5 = 4.1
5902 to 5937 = 2.9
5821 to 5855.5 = 3.7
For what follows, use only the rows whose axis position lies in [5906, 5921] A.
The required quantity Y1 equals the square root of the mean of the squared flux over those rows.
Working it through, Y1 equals 4.37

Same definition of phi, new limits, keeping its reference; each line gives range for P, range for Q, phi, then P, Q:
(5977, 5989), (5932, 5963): 0.036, 0.027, 0.023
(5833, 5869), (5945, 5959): 0.031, -0.041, 0.016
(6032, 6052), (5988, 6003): 0.024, -0.015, -0.026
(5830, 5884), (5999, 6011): 0.026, -0.028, 0.003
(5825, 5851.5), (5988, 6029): 0.022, -0.044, 0.033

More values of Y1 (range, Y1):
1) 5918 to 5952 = 4.34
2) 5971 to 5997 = 4.46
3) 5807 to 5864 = 4.56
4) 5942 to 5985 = 4.41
